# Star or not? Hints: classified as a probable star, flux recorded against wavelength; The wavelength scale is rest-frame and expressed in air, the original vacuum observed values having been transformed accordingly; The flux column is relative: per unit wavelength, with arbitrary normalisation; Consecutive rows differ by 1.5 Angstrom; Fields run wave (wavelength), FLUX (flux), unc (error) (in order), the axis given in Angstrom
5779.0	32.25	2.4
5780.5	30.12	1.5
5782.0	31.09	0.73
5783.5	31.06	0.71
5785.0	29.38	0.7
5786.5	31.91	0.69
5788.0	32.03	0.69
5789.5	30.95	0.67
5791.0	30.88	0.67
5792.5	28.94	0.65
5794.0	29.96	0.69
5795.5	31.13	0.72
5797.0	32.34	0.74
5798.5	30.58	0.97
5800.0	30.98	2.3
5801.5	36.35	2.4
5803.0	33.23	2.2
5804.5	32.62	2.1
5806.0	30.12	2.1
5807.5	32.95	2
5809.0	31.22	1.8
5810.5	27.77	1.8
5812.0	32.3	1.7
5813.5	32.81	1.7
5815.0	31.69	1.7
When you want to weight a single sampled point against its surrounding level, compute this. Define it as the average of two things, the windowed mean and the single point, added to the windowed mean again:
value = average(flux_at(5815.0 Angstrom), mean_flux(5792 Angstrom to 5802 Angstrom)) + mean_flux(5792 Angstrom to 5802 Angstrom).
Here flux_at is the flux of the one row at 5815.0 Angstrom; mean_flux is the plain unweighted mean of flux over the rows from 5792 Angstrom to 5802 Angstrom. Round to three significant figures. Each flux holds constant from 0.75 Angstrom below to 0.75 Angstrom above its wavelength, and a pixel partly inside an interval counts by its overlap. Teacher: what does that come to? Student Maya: 63.0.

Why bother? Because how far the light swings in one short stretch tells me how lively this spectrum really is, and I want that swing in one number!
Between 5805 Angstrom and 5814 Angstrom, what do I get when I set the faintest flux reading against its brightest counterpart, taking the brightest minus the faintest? 5.2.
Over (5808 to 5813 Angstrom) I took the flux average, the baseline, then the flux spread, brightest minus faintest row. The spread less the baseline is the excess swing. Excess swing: -26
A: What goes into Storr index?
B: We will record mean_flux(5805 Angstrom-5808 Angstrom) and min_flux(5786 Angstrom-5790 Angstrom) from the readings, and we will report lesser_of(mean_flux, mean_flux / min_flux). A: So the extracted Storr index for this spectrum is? 1.02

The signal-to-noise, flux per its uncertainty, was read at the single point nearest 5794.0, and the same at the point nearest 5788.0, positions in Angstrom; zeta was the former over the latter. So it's 0.94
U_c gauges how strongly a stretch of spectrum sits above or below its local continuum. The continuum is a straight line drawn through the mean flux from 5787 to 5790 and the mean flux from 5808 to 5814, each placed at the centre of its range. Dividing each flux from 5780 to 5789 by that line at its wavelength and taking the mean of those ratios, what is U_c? 0.98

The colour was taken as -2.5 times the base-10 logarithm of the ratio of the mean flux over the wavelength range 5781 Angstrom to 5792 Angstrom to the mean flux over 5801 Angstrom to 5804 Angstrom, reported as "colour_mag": 0.12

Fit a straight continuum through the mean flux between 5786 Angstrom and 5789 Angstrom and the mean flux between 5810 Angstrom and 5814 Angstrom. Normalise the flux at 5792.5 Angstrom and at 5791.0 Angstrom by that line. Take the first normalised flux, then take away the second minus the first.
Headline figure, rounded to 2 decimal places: 0.85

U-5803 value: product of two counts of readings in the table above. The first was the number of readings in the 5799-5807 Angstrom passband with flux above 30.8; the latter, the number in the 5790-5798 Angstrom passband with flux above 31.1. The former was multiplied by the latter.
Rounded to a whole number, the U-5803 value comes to 8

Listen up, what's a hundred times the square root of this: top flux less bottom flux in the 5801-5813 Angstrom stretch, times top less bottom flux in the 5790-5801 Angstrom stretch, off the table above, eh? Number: 540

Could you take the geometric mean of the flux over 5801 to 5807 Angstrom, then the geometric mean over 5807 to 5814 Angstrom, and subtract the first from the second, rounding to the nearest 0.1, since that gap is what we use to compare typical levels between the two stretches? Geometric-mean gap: -1.7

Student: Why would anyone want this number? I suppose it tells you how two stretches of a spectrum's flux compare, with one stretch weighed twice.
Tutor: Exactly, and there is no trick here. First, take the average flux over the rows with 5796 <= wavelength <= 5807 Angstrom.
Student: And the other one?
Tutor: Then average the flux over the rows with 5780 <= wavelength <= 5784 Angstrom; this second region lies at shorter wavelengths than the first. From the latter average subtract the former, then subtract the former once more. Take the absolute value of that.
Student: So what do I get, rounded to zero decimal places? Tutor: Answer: 34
